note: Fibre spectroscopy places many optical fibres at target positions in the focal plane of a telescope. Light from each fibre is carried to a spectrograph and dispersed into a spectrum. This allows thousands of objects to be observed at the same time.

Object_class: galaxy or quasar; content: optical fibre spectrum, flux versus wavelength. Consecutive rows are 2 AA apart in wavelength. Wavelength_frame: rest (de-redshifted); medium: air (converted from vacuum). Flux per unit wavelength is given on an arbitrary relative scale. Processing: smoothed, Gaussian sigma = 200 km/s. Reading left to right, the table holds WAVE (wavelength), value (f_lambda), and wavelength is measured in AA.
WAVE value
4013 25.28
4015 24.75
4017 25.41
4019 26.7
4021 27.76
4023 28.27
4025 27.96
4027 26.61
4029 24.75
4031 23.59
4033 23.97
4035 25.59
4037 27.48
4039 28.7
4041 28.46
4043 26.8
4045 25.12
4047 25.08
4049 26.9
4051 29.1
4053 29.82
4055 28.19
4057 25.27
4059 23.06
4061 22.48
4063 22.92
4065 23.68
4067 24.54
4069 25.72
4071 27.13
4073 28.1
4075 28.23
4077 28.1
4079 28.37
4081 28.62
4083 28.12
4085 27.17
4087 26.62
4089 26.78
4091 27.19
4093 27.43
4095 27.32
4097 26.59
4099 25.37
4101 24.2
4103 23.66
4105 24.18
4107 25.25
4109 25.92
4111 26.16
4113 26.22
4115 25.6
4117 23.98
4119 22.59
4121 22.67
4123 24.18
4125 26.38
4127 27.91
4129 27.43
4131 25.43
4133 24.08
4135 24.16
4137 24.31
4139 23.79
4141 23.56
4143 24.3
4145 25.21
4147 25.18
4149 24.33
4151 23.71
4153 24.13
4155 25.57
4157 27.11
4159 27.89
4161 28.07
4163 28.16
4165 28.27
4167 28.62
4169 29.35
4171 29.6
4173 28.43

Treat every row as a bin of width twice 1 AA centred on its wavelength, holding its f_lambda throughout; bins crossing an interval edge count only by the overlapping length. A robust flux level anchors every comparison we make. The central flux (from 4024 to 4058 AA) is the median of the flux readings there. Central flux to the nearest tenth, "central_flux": 26.8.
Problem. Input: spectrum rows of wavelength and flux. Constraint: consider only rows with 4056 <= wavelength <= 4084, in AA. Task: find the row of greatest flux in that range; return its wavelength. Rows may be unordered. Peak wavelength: 4081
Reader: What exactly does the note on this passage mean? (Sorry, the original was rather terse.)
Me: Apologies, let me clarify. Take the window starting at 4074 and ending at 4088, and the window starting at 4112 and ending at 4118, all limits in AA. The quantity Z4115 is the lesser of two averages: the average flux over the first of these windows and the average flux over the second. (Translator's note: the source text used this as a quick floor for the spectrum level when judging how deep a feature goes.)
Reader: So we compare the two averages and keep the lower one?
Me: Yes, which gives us 25.3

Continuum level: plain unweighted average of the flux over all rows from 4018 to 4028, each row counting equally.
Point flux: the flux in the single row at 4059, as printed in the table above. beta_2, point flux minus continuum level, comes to -4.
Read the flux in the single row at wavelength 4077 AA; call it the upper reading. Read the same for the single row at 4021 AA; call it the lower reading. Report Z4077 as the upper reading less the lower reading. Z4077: 0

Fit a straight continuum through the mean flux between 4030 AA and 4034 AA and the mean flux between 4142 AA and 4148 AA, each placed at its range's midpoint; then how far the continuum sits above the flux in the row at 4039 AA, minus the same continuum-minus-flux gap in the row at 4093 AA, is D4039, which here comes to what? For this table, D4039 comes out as -1.8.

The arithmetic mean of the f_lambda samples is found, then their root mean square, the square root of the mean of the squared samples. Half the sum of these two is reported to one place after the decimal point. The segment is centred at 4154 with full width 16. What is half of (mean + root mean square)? 25.8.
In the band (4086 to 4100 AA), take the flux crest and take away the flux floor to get 2.1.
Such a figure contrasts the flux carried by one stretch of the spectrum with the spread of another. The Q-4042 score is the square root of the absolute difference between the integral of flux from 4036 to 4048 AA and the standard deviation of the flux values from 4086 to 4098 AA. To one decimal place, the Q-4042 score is 18.0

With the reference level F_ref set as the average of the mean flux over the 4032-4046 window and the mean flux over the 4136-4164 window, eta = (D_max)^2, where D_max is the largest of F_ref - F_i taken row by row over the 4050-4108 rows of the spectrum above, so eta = 12.3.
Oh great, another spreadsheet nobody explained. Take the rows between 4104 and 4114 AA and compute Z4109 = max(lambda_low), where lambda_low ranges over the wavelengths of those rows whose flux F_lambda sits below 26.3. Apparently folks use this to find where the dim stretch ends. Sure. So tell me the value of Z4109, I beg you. 4113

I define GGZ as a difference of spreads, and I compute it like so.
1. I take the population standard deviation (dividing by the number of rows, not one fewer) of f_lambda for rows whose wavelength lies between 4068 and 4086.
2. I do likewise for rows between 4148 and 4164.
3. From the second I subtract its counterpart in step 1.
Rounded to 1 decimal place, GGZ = 0.9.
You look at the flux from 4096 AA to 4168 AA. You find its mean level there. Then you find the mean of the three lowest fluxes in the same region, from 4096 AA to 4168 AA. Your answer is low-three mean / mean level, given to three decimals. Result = 0.903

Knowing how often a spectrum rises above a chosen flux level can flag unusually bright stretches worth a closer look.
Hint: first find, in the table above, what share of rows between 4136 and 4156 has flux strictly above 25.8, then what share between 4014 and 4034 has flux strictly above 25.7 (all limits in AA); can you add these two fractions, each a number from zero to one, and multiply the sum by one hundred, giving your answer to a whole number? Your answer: 50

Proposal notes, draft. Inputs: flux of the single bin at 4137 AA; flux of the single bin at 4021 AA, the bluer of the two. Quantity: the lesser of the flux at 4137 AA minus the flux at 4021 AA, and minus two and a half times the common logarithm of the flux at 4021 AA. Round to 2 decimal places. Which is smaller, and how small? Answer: -3.61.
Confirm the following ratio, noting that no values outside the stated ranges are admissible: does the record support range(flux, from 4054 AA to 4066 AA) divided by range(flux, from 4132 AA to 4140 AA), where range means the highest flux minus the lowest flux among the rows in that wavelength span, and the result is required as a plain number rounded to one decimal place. 11.0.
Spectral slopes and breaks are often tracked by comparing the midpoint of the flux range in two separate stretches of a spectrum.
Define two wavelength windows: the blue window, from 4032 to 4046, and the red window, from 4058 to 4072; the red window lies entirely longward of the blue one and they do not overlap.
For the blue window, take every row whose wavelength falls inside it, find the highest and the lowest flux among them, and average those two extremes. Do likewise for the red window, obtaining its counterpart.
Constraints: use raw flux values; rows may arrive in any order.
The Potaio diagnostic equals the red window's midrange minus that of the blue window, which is -1.5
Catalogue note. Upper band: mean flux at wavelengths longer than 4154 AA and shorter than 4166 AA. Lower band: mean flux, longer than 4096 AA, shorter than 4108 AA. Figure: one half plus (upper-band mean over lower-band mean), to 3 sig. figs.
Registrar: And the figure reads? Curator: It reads 1.61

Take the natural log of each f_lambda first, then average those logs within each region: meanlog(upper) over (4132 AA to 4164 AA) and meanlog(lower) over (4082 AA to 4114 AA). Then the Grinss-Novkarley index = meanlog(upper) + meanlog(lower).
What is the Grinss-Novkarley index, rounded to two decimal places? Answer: 6.49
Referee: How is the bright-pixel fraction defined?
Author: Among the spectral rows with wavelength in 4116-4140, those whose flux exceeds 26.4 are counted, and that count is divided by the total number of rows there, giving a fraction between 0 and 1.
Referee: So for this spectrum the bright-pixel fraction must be 0.17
